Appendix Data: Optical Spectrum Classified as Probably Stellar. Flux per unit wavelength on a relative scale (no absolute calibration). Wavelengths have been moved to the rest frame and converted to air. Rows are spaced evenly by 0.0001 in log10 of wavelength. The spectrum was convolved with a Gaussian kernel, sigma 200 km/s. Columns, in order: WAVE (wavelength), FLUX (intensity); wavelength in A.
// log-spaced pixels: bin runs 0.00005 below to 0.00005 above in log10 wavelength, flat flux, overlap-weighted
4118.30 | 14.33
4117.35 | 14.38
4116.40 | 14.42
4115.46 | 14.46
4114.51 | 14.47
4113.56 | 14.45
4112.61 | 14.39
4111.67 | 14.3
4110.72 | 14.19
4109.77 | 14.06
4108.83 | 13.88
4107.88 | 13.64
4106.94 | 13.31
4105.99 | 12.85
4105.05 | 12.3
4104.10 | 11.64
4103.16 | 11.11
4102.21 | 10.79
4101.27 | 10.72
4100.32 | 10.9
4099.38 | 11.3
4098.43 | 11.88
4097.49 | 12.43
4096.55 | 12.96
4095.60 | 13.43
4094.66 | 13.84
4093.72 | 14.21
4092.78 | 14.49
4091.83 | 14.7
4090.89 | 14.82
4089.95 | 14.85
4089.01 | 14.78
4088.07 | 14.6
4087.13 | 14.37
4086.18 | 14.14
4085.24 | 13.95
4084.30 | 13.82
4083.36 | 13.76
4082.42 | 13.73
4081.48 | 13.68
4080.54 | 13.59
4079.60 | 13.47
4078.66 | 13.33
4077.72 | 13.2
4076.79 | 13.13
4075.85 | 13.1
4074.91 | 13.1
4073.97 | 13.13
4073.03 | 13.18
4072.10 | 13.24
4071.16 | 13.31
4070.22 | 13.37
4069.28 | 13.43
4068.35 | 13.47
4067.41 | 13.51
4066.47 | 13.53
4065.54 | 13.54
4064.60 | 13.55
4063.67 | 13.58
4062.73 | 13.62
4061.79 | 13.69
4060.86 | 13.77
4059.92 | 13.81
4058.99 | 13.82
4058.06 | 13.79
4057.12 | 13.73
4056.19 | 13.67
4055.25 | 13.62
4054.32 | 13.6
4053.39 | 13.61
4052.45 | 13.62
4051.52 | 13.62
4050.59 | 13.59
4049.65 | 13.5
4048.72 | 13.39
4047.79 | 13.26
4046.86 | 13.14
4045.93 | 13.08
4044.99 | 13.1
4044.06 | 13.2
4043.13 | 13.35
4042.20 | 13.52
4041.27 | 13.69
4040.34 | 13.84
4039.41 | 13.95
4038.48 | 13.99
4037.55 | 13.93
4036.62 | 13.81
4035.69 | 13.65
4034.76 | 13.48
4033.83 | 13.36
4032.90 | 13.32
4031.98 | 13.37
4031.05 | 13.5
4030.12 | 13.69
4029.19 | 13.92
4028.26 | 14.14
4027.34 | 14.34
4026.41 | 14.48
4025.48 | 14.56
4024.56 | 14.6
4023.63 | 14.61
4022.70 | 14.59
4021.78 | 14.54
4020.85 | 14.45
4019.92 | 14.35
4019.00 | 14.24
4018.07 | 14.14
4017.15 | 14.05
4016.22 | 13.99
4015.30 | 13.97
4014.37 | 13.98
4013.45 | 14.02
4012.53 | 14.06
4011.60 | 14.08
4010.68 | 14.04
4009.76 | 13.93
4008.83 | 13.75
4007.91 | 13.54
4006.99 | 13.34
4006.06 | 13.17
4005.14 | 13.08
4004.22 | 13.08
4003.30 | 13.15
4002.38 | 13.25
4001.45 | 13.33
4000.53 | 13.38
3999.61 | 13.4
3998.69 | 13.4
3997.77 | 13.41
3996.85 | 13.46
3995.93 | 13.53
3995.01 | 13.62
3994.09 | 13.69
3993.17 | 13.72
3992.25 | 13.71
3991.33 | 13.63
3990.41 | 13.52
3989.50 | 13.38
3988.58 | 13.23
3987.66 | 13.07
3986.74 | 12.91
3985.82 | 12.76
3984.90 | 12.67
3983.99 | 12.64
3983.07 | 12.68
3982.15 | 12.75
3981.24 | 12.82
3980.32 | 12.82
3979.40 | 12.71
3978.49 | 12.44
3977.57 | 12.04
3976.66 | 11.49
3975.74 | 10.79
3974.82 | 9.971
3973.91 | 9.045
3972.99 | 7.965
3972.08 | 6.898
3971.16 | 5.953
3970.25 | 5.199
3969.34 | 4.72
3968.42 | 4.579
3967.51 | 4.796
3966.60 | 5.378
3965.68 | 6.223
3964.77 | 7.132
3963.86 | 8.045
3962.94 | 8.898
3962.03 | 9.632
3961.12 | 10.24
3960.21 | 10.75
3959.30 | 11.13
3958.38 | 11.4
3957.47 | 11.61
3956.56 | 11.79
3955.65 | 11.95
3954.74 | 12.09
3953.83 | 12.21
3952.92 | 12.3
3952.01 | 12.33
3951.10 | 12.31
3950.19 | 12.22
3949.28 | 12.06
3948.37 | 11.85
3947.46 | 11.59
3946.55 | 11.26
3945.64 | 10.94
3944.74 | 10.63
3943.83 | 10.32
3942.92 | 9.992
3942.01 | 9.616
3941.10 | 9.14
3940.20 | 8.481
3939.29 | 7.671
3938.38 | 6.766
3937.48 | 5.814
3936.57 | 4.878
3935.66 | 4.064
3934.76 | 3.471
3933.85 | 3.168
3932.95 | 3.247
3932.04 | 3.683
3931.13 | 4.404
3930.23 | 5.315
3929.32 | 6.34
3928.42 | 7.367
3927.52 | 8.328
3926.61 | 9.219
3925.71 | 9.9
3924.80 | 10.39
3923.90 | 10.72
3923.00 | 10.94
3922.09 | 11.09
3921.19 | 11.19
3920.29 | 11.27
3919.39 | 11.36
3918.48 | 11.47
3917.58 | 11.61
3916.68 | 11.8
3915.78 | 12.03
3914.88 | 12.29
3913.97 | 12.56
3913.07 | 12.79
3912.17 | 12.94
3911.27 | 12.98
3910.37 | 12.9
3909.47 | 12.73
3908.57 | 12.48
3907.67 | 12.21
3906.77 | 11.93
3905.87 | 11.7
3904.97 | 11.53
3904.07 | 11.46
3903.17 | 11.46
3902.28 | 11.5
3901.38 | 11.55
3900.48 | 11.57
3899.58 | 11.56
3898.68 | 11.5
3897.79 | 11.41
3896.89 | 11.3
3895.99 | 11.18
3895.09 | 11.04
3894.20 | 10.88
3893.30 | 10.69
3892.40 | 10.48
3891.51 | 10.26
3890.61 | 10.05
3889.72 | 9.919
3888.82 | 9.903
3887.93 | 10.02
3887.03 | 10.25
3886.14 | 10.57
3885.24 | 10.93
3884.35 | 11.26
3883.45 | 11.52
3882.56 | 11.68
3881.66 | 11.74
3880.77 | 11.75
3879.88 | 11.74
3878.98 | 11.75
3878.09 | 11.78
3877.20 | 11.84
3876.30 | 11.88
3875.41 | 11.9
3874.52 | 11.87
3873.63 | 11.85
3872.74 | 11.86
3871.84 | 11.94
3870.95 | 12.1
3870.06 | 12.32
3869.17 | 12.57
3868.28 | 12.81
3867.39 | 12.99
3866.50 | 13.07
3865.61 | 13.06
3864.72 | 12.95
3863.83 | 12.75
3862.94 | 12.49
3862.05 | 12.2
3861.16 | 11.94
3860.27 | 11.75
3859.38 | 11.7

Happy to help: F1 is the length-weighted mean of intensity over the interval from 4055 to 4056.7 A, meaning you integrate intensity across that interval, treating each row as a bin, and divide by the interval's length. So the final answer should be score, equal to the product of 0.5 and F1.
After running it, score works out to 6.82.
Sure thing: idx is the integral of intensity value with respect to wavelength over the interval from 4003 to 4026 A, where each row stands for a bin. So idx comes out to 322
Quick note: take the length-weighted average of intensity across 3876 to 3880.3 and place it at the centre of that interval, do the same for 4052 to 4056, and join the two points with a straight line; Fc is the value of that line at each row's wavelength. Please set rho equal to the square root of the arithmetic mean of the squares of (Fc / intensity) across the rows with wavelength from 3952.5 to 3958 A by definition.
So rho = 1.05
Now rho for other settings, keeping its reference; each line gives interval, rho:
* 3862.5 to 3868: 0.90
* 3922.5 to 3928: 1.25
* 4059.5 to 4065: 1.00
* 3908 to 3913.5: 0.95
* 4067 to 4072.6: 1.03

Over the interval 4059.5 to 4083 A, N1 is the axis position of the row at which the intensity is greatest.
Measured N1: 4059.92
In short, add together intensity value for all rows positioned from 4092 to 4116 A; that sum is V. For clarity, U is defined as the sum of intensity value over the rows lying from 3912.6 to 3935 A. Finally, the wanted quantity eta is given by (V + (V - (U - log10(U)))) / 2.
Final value 214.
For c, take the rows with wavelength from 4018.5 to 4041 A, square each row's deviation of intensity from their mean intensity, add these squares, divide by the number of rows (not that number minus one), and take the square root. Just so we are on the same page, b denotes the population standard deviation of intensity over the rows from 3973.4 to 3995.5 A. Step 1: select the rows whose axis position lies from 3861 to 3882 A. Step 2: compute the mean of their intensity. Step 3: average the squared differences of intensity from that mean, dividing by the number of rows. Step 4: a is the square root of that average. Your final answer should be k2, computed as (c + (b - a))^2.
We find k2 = 1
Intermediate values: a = 0.5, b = 1.2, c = 0.43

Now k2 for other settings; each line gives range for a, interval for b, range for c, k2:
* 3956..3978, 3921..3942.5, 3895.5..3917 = 1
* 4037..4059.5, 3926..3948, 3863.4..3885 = 9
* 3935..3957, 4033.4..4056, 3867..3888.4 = 2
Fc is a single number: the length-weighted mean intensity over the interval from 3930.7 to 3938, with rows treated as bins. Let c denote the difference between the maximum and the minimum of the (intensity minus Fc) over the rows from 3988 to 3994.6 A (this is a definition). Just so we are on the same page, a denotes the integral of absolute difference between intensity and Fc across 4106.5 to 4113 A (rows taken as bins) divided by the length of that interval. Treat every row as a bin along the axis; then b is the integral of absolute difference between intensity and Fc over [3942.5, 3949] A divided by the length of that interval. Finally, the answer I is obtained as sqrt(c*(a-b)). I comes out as 1.2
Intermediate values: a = 9.9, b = 6.9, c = 0.49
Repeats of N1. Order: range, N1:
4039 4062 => 4039.41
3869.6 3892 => 3870.06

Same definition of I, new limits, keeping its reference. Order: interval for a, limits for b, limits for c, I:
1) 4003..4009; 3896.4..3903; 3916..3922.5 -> 1.1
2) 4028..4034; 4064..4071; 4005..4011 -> 0.3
